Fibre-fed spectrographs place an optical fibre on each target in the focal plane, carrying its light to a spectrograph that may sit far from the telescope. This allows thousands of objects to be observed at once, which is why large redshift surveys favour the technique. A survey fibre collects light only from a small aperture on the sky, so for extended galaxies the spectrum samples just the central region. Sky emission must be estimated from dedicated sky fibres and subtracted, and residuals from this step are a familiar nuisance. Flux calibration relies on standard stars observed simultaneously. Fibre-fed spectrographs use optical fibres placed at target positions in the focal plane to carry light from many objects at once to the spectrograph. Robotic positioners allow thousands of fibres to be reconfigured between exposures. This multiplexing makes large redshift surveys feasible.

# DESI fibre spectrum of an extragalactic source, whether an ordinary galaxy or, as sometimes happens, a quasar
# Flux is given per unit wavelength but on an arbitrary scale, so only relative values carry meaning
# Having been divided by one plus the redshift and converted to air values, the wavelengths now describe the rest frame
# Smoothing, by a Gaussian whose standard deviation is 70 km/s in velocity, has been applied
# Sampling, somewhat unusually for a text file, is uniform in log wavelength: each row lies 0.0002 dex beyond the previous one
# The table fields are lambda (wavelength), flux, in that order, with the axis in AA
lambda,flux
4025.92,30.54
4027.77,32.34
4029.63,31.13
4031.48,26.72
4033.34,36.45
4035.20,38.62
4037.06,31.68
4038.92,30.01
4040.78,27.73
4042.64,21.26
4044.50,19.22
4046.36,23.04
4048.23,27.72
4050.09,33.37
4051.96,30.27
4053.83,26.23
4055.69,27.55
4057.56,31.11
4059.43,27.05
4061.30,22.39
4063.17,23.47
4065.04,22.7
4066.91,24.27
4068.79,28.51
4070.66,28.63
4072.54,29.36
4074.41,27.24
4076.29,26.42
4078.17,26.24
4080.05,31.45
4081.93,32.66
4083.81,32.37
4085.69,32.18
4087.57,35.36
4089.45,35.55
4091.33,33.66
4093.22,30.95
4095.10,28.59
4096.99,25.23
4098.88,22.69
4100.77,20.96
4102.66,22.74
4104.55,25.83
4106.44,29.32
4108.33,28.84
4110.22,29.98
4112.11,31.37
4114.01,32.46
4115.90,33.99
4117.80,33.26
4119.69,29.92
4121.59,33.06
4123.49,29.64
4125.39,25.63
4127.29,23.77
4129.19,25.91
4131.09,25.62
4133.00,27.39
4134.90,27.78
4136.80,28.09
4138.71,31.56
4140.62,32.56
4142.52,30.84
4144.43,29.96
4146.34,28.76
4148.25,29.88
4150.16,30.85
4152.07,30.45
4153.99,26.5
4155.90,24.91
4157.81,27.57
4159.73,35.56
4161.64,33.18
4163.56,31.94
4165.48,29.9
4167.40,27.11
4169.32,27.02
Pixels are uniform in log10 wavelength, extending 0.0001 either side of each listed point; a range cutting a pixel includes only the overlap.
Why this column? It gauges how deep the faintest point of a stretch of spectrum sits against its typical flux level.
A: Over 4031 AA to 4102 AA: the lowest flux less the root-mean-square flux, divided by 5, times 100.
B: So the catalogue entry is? -191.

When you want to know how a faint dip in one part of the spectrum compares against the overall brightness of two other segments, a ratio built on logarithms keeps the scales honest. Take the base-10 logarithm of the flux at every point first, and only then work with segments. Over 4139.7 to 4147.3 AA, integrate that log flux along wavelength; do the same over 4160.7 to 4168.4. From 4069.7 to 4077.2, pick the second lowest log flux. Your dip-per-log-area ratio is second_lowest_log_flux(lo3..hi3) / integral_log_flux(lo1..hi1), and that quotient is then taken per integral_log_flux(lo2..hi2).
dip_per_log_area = 0.0111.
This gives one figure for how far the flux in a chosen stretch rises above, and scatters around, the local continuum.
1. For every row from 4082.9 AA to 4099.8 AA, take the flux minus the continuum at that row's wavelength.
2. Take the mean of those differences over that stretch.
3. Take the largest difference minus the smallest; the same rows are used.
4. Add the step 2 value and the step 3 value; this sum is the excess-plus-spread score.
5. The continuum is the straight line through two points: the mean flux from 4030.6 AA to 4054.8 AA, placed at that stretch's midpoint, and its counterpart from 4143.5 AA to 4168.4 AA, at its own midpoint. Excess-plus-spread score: 15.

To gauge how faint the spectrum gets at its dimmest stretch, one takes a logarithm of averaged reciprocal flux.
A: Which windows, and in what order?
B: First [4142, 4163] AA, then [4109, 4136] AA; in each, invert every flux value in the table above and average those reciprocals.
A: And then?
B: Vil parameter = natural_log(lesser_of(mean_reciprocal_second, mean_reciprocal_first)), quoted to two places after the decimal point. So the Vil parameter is -3.39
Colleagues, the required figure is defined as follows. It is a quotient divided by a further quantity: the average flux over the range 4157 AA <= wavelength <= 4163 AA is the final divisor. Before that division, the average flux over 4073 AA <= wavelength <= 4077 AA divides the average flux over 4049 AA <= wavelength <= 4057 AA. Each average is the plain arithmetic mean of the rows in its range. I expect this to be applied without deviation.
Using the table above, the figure 0.034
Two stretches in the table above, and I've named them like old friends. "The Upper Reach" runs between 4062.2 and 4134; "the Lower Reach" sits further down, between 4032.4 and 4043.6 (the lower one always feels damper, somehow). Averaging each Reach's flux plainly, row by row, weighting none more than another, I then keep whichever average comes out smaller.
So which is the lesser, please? 28.6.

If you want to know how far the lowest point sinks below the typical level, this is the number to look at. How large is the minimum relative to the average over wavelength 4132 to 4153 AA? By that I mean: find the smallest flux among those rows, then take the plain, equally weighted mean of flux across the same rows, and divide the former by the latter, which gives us 0.92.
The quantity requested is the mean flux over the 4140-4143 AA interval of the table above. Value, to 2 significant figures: 32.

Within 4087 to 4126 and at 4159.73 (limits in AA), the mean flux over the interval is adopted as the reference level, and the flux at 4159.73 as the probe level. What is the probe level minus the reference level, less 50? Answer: -43.9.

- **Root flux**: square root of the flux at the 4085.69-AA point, 5.67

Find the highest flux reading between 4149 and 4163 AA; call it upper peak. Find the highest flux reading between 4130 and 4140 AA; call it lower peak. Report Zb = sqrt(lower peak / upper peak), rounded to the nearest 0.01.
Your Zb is 0.94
